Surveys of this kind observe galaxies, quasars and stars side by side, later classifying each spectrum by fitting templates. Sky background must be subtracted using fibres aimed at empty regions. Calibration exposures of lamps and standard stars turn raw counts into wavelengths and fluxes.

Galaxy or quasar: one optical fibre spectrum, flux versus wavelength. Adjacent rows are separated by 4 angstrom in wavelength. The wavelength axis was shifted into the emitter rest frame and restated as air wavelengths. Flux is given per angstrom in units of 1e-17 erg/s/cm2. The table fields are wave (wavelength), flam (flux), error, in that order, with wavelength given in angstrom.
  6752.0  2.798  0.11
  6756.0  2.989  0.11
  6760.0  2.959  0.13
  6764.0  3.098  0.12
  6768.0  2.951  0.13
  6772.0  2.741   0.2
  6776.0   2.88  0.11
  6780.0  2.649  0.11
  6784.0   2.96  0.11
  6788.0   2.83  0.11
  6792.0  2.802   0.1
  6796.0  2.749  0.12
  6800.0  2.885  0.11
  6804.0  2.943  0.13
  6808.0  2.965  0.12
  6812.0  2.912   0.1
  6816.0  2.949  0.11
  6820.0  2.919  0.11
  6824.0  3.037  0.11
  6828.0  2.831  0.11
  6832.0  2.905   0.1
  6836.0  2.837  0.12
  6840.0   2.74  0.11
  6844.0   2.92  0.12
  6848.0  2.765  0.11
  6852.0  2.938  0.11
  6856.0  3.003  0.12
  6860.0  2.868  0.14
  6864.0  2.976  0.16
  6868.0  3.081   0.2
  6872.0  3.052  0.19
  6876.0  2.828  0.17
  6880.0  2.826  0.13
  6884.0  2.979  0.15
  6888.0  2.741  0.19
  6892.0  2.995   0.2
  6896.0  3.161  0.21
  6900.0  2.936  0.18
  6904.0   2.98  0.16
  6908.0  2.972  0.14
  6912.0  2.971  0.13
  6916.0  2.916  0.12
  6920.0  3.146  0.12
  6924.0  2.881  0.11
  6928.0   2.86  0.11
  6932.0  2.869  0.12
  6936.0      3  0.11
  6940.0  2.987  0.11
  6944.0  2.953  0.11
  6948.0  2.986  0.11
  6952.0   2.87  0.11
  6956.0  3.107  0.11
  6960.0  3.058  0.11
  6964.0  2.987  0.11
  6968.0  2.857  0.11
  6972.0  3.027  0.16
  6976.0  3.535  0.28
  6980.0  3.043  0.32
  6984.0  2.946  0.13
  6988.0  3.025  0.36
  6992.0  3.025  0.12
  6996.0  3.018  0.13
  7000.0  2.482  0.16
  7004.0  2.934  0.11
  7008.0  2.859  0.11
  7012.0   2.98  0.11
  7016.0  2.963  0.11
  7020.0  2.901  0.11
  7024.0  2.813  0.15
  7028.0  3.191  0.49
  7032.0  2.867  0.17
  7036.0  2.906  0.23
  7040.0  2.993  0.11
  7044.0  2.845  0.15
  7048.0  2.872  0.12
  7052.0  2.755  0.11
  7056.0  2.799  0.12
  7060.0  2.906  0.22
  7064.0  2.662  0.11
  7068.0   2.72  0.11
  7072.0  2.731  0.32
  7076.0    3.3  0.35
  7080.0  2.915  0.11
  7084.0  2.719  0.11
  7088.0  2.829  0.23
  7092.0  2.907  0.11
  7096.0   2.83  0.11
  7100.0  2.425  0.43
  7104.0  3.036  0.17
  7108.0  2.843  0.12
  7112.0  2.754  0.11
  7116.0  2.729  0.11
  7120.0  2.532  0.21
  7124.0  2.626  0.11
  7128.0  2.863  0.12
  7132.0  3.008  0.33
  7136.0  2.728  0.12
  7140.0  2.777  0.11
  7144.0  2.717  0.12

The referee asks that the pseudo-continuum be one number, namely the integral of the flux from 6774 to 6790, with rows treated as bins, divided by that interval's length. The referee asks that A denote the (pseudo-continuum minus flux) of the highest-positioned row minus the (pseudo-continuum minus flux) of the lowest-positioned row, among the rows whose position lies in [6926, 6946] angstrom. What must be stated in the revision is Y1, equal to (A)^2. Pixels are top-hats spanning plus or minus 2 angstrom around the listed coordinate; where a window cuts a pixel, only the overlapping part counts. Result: 0.009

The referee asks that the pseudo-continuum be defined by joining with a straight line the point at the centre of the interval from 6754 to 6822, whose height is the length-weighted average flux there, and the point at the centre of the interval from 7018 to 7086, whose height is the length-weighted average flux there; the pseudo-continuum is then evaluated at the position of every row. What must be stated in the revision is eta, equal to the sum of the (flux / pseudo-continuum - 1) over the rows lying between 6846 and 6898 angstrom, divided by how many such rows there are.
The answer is 0.018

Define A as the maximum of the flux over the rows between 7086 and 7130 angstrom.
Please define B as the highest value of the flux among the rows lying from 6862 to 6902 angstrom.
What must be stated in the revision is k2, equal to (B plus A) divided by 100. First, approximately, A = 3.036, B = 3.161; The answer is 0.062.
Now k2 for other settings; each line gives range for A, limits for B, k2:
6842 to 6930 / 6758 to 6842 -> 0.063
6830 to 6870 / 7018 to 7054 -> 0.063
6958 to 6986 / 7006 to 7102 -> 0.068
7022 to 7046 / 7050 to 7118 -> 0.065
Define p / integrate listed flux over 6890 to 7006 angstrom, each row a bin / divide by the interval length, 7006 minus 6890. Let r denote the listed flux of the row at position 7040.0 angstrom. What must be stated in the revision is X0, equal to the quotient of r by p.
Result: 1.00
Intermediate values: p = 2.98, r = 2.993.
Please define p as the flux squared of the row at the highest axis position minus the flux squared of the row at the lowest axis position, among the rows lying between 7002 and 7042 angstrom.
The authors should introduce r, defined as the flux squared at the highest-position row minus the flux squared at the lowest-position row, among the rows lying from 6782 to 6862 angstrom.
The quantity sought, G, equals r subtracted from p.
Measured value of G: 1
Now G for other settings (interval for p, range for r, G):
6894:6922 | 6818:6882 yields 0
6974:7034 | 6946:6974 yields -5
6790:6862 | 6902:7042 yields 0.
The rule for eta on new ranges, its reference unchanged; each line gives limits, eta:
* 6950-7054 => 0.027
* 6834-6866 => -0.003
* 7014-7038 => 0.022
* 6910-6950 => 0.025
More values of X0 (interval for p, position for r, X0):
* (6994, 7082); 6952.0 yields 1.00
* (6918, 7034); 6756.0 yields 1.01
